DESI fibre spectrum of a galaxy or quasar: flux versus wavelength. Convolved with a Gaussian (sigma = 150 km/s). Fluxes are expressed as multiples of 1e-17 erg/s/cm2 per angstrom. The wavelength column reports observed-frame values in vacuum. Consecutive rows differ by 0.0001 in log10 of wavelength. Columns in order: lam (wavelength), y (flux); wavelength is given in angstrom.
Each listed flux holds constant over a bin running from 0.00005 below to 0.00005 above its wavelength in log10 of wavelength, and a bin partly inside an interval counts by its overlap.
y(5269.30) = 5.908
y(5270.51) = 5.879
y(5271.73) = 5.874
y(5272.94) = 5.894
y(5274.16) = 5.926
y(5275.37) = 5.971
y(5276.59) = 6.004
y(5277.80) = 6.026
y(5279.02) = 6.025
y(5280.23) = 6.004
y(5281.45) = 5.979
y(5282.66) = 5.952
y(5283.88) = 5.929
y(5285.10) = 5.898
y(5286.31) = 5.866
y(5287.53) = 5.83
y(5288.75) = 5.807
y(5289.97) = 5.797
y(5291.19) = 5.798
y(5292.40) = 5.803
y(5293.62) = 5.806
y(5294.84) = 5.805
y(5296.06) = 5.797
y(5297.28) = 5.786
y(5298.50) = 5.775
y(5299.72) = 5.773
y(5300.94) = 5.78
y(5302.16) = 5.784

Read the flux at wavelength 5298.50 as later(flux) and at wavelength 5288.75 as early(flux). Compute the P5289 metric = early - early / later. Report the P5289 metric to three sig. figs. 4.80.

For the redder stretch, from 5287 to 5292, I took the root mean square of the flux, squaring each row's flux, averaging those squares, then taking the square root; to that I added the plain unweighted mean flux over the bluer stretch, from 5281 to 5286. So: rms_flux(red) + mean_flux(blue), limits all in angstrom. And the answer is 11.7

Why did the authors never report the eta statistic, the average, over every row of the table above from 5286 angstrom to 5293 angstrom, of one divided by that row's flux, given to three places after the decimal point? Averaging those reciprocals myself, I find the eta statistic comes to 0.172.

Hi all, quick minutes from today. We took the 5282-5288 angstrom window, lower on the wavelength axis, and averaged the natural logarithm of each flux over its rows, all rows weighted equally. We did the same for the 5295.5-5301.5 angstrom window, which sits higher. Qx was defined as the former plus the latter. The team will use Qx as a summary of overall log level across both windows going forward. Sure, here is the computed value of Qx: 3.53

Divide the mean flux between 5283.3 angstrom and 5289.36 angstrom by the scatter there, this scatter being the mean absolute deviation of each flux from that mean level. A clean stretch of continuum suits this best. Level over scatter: 154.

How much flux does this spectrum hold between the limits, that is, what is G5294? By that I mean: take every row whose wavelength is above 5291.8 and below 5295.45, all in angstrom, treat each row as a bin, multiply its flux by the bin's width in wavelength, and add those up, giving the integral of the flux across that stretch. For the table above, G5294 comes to 21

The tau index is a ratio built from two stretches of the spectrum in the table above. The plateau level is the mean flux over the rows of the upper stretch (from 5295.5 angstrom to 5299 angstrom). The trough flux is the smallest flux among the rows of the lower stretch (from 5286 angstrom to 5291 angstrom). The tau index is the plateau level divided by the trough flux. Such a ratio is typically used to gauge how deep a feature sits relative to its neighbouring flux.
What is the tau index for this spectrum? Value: 1.00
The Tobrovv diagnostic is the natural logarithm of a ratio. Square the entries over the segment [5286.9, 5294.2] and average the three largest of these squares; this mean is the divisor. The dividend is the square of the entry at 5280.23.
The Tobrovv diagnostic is 0.064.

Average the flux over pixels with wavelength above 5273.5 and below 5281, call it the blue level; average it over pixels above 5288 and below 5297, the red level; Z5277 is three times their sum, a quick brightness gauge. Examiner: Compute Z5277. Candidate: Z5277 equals 35.4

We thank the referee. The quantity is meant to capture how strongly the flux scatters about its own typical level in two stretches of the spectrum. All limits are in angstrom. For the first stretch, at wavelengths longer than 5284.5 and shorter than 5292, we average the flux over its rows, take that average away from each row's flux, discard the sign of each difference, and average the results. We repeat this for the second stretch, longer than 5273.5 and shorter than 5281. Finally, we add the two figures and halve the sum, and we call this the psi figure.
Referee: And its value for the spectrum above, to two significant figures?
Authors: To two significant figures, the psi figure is 0.031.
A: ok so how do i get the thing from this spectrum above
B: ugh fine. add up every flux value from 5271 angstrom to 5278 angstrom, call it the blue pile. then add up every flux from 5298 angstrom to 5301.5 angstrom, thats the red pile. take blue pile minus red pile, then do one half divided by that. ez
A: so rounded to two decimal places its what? 0.03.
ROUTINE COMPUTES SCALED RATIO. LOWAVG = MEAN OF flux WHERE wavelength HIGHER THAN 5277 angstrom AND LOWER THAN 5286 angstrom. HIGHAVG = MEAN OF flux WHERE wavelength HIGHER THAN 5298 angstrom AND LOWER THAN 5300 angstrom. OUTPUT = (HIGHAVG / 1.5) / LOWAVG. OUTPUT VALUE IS 0.644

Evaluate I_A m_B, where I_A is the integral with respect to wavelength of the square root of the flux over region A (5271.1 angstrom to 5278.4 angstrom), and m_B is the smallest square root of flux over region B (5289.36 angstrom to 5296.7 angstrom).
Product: 42.8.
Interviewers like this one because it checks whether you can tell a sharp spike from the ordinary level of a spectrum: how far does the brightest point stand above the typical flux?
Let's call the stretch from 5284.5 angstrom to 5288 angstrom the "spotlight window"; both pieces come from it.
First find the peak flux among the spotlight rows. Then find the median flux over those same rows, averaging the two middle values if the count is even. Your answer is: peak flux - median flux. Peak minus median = 0.032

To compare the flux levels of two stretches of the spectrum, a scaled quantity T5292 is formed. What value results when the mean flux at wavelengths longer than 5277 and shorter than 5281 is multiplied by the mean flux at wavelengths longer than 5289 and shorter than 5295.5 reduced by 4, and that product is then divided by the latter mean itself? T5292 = 1.87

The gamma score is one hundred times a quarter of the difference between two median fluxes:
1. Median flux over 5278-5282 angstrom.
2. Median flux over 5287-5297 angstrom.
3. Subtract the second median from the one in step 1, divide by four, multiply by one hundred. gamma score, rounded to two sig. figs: 5.0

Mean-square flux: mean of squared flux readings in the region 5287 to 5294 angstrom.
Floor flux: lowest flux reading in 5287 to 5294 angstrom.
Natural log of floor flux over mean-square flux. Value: -1.76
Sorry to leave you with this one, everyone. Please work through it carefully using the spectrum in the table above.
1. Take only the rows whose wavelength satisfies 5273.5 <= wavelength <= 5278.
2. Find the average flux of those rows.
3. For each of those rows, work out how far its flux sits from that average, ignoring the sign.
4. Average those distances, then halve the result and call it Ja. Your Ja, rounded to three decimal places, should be 0.017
